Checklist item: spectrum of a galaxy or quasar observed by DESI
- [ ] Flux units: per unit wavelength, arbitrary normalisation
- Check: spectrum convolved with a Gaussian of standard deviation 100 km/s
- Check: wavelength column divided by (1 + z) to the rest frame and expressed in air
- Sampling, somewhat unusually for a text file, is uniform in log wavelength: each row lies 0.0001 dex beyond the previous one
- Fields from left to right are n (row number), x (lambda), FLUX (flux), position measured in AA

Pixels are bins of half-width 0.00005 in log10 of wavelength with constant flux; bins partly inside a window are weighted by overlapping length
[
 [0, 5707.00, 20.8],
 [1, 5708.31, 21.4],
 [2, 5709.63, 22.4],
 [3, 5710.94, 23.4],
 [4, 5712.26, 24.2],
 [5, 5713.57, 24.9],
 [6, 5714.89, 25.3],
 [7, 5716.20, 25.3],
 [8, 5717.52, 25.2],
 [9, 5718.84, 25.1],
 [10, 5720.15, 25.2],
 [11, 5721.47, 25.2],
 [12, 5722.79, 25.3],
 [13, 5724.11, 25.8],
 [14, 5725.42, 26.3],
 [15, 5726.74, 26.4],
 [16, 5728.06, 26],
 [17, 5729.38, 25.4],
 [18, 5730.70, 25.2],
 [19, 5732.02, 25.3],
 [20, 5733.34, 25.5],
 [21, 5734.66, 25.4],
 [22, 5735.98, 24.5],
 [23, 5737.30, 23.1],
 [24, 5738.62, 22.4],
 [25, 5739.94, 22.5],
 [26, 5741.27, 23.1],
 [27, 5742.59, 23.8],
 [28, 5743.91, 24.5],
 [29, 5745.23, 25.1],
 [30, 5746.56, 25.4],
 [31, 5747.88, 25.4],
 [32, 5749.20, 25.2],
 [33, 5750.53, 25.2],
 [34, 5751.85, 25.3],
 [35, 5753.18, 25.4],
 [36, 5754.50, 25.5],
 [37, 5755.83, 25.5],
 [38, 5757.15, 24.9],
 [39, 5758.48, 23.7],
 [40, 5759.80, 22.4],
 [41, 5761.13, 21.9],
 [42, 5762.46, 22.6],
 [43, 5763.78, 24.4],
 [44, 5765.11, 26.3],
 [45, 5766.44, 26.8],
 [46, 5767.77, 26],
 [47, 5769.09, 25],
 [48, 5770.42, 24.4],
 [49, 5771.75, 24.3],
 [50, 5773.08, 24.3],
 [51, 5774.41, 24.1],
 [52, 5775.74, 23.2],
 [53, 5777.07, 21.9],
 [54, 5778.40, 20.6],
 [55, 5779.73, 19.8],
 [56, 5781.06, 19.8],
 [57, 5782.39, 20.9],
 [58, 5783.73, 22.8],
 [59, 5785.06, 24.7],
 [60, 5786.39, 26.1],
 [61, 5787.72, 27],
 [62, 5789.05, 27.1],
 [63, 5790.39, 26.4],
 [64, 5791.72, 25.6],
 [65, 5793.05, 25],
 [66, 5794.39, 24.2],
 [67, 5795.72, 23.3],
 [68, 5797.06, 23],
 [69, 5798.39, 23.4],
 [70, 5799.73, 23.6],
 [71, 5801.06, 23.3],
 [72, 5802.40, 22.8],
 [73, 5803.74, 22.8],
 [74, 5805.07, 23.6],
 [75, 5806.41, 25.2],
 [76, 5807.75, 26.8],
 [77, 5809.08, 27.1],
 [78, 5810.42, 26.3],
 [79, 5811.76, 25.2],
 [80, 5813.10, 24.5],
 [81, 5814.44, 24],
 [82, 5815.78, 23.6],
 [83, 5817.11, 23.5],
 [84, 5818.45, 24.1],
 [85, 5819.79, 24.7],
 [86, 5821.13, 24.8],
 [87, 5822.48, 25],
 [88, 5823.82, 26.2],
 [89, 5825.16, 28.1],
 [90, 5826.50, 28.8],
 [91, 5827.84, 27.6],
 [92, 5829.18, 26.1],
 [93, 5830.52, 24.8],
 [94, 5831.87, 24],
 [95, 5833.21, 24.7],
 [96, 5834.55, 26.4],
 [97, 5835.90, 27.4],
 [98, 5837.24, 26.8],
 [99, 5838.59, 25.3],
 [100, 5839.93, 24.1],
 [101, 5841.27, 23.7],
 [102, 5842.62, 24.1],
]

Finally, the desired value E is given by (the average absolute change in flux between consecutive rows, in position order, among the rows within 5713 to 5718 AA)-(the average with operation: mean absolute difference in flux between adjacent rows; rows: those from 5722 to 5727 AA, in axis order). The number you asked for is -0.2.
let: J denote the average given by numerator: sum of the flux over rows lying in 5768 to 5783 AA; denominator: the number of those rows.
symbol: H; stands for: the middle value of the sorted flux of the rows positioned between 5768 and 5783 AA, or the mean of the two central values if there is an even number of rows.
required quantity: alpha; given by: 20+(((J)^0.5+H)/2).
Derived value 34.0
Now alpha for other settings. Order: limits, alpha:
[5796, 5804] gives 34.0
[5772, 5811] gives 34.2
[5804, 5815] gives 35.1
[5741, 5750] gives 35.0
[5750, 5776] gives 34.8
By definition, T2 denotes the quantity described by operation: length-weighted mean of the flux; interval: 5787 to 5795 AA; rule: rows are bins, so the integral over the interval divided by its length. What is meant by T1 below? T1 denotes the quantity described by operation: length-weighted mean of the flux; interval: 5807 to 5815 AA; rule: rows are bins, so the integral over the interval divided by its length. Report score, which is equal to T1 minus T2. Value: -0.2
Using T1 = 25.7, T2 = 25.9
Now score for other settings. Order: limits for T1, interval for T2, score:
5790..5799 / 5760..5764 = 1.6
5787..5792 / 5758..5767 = 2.6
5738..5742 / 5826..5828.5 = -5.5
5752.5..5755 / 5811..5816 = 1.0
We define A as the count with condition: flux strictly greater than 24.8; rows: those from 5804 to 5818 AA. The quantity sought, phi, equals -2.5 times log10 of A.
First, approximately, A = 5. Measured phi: -1.75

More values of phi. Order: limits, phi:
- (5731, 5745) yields -1.19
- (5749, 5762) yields -2.11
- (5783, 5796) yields -1.95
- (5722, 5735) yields -2.50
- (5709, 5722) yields -2.11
